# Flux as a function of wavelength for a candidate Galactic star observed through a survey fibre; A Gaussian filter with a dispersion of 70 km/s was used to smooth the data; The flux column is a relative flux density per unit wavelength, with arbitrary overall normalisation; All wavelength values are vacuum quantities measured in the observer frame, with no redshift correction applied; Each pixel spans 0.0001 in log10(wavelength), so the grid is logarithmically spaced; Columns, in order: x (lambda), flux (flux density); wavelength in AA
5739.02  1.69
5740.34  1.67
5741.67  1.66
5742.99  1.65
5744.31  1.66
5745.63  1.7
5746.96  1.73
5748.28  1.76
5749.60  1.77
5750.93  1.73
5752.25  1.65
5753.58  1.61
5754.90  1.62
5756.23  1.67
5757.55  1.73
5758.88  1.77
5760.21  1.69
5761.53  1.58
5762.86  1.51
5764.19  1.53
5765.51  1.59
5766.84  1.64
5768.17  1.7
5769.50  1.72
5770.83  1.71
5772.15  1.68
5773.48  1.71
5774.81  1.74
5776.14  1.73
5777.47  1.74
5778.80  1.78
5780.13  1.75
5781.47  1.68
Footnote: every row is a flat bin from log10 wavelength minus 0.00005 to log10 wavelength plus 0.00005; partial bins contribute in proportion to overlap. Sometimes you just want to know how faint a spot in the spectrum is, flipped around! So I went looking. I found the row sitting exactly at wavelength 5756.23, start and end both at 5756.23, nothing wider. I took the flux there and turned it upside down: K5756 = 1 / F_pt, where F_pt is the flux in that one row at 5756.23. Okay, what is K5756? 0.599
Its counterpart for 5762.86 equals 0.662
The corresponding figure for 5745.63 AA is 0.588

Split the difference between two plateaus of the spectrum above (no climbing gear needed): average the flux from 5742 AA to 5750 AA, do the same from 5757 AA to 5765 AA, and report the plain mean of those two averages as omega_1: 1.67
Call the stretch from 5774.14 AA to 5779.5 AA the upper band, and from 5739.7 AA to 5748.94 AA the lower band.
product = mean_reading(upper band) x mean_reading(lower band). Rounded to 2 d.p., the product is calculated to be 2.95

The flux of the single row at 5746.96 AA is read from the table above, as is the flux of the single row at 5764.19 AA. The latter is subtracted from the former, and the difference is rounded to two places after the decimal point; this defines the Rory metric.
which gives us 0.20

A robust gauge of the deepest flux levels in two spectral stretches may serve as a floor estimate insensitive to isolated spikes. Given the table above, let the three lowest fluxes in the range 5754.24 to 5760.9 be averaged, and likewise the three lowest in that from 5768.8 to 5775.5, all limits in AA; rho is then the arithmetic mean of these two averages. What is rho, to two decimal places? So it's 1.68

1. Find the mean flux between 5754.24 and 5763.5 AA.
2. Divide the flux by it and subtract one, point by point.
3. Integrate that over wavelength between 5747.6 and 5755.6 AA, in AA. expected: 0.18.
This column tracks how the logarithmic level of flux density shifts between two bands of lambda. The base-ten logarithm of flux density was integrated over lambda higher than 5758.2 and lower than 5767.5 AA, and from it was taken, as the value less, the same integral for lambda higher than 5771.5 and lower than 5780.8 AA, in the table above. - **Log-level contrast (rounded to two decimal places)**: -0.29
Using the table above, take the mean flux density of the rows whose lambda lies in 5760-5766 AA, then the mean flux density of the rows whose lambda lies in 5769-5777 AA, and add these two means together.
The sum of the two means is 3.29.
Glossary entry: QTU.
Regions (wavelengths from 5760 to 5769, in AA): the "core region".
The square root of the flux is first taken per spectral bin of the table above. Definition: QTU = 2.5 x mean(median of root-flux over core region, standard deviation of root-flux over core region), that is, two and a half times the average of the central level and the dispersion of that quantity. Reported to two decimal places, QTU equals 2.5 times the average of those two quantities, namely 1.61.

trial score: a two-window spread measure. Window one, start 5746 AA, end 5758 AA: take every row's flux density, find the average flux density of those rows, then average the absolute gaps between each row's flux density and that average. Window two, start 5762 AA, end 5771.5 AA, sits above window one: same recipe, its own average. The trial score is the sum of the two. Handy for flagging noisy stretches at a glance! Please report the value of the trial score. 0.126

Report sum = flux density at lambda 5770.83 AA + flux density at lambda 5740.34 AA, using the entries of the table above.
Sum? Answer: 3.38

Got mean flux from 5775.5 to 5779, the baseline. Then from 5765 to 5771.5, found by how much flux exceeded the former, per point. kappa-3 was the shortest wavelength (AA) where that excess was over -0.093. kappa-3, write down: 5768.17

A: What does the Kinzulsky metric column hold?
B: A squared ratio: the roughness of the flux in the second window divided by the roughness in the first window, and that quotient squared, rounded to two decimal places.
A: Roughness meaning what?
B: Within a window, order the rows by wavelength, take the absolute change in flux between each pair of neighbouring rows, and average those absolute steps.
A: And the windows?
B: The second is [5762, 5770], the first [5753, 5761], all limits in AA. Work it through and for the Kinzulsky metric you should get 0.77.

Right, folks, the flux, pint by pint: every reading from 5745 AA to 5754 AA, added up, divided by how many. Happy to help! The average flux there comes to 1.71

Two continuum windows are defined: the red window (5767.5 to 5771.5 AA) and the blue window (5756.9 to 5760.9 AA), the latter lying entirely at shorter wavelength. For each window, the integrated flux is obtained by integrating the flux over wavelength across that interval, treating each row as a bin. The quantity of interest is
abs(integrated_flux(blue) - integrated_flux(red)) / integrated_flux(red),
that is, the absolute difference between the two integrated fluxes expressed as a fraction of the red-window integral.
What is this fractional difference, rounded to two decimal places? 0.01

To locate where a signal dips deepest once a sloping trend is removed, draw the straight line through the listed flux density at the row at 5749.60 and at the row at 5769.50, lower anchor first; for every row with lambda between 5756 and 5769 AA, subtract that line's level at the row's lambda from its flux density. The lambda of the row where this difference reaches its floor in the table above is 5762.86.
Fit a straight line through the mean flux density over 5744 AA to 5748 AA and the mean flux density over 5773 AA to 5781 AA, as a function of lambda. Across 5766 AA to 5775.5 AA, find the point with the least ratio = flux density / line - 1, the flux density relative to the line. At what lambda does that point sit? 5766.84 AA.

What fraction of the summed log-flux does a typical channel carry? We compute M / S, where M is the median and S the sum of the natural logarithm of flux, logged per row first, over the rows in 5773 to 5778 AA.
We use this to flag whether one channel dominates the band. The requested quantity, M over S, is 0.251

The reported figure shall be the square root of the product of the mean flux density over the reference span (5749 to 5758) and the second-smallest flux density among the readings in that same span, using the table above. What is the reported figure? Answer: 1.65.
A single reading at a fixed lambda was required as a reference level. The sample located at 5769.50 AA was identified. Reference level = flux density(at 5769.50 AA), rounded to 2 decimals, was 1.72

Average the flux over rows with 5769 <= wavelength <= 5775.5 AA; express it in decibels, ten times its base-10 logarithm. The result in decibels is 2.34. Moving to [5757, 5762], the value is 2.29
